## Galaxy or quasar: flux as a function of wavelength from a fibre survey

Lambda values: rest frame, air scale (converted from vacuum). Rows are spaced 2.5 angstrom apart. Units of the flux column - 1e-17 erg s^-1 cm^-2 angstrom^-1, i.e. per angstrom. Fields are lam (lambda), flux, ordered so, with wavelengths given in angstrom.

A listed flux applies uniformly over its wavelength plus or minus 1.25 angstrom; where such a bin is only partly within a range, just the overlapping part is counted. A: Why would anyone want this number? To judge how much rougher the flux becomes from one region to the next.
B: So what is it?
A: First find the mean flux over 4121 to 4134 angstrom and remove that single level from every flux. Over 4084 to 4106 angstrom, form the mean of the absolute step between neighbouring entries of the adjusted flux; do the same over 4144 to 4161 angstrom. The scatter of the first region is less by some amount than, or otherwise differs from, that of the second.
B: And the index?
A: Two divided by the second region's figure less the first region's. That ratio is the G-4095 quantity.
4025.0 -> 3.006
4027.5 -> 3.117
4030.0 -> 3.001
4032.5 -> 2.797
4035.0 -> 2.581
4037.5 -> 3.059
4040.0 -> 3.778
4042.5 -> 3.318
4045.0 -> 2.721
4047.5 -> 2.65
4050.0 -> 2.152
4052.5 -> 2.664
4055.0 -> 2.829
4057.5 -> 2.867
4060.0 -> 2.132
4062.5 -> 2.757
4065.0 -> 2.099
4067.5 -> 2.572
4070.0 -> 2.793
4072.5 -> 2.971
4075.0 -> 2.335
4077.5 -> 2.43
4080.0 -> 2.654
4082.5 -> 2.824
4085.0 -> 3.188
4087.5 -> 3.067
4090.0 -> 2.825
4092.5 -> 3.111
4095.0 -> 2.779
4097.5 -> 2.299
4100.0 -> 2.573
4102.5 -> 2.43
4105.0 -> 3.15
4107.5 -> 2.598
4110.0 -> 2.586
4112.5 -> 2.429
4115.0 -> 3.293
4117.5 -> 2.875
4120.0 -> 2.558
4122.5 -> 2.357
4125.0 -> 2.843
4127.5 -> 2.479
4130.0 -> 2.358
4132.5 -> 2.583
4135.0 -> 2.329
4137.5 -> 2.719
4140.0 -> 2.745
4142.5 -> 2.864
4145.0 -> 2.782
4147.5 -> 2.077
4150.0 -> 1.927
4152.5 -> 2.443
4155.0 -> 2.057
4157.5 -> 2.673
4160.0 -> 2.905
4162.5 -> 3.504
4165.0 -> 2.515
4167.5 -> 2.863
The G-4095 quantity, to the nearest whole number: 18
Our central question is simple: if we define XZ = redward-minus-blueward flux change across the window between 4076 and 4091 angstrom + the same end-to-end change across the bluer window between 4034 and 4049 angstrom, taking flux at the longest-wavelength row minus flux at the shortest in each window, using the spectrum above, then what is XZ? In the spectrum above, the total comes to 0.46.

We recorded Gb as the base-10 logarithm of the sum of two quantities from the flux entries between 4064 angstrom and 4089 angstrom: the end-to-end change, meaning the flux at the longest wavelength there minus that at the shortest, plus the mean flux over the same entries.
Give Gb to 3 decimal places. 0.564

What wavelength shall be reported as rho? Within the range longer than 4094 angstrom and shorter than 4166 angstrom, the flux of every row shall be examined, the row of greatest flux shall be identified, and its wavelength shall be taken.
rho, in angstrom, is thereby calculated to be 4162.5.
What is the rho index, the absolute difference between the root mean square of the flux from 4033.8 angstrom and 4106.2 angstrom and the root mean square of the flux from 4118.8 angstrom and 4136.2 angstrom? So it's 0.26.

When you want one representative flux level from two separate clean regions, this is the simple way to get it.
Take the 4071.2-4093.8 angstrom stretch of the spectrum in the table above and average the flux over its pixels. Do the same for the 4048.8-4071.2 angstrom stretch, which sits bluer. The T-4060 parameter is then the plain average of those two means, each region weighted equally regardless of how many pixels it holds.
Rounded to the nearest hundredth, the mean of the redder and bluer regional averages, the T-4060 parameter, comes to 2.68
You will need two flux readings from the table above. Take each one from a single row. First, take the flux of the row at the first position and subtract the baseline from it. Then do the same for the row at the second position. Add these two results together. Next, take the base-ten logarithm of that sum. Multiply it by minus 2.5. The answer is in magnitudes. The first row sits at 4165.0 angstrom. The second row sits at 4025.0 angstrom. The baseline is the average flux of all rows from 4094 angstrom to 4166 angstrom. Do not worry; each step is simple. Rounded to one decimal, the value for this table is 1.3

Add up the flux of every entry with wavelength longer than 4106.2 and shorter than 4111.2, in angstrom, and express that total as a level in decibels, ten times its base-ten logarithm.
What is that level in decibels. 7.1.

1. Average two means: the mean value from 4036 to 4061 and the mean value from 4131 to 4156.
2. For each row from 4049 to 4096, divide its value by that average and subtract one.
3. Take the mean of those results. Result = 0.02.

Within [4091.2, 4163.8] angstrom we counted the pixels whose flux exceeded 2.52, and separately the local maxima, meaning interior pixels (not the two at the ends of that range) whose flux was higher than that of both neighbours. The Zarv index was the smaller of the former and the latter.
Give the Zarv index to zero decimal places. 7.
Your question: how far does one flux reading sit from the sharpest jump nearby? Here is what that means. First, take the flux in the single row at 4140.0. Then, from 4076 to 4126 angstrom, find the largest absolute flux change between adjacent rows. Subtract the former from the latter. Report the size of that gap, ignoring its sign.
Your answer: 1.9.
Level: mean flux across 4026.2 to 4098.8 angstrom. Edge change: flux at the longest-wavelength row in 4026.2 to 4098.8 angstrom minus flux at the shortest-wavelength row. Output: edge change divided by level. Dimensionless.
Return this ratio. -0.30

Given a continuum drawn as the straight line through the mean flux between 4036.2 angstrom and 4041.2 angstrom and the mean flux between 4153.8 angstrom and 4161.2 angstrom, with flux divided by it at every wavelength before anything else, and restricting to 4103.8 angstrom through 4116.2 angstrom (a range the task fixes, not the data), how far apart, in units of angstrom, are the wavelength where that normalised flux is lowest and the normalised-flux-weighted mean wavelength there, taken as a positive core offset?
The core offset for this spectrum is 2.4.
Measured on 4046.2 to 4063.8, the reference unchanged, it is 5.1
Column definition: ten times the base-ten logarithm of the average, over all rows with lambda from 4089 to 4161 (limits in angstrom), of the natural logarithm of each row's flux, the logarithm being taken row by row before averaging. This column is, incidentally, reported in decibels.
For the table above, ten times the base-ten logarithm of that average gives -0.22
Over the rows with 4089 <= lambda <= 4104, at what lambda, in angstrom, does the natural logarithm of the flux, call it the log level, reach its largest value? 4092.5 angstrom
